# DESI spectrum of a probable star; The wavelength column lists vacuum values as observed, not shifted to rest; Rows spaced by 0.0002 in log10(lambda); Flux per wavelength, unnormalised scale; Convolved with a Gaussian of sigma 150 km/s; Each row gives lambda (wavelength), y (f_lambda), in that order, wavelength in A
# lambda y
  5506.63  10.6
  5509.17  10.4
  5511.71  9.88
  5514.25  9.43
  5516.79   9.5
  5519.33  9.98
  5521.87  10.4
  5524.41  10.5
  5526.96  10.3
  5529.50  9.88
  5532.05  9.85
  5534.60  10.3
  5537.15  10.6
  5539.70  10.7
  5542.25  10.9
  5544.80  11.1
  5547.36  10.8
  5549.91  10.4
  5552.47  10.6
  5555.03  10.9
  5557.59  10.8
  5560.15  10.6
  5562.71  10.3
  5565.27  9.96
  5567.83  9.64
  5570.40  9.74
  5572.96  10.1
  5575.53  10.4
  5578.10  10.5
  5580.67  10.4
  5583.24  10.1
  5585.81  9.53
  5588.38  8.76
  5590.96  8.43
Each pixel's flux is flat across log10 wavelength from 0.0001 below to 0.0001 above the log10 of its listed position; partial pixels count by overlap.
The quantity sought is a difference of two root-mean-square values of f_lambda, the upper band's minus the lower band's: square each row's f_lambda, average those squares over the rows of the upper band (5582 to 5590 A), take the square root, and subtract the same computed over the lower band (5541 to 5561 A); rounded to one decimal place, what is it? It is -1.3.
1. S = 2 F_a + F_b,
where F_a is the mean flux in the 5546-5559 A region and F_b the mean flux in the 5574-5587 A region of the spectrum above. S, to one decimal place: 31.6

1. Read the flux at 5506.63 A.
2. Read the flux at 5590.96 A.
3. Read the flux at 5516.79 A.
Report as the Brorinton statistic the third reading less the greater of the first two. -1.1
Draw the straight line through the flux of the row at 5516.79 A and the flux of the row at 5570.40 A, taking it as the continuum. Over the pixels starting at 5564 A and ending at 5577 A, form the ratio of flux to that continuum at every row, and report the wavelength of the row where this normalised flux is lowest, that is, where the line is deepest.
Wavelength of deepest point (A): 5567.83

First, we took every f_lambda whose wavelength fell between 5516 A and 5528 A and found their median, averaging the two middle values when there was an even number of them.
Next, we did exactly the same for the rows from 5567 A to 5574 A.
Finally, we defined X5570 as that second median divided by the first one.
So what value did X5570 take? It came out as 0.946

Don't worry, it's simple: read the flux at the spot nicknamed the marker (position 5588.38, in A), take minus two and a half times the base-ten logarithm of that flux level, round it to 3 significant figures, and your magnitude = -2.36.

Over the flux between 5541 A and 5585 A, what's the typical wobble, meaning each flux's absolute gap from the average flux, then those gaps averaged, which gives 0.329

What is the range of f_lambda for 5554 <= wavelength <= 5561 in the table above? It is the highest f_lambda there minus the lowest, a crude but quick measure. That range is 0.30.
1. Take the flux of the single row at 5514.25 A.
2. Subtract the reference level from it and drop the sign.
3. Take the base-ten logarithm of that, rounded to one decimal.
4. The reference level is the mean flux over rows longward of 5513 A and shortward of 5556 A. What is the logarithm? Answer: 0.0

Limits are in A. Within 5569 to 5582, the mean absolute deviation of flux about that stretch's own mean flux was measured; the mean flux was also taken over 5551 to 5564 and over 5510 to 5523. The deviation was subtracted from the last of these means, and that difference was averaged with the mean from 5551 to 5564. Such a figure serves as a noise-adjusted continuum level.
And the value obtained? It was 10.12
